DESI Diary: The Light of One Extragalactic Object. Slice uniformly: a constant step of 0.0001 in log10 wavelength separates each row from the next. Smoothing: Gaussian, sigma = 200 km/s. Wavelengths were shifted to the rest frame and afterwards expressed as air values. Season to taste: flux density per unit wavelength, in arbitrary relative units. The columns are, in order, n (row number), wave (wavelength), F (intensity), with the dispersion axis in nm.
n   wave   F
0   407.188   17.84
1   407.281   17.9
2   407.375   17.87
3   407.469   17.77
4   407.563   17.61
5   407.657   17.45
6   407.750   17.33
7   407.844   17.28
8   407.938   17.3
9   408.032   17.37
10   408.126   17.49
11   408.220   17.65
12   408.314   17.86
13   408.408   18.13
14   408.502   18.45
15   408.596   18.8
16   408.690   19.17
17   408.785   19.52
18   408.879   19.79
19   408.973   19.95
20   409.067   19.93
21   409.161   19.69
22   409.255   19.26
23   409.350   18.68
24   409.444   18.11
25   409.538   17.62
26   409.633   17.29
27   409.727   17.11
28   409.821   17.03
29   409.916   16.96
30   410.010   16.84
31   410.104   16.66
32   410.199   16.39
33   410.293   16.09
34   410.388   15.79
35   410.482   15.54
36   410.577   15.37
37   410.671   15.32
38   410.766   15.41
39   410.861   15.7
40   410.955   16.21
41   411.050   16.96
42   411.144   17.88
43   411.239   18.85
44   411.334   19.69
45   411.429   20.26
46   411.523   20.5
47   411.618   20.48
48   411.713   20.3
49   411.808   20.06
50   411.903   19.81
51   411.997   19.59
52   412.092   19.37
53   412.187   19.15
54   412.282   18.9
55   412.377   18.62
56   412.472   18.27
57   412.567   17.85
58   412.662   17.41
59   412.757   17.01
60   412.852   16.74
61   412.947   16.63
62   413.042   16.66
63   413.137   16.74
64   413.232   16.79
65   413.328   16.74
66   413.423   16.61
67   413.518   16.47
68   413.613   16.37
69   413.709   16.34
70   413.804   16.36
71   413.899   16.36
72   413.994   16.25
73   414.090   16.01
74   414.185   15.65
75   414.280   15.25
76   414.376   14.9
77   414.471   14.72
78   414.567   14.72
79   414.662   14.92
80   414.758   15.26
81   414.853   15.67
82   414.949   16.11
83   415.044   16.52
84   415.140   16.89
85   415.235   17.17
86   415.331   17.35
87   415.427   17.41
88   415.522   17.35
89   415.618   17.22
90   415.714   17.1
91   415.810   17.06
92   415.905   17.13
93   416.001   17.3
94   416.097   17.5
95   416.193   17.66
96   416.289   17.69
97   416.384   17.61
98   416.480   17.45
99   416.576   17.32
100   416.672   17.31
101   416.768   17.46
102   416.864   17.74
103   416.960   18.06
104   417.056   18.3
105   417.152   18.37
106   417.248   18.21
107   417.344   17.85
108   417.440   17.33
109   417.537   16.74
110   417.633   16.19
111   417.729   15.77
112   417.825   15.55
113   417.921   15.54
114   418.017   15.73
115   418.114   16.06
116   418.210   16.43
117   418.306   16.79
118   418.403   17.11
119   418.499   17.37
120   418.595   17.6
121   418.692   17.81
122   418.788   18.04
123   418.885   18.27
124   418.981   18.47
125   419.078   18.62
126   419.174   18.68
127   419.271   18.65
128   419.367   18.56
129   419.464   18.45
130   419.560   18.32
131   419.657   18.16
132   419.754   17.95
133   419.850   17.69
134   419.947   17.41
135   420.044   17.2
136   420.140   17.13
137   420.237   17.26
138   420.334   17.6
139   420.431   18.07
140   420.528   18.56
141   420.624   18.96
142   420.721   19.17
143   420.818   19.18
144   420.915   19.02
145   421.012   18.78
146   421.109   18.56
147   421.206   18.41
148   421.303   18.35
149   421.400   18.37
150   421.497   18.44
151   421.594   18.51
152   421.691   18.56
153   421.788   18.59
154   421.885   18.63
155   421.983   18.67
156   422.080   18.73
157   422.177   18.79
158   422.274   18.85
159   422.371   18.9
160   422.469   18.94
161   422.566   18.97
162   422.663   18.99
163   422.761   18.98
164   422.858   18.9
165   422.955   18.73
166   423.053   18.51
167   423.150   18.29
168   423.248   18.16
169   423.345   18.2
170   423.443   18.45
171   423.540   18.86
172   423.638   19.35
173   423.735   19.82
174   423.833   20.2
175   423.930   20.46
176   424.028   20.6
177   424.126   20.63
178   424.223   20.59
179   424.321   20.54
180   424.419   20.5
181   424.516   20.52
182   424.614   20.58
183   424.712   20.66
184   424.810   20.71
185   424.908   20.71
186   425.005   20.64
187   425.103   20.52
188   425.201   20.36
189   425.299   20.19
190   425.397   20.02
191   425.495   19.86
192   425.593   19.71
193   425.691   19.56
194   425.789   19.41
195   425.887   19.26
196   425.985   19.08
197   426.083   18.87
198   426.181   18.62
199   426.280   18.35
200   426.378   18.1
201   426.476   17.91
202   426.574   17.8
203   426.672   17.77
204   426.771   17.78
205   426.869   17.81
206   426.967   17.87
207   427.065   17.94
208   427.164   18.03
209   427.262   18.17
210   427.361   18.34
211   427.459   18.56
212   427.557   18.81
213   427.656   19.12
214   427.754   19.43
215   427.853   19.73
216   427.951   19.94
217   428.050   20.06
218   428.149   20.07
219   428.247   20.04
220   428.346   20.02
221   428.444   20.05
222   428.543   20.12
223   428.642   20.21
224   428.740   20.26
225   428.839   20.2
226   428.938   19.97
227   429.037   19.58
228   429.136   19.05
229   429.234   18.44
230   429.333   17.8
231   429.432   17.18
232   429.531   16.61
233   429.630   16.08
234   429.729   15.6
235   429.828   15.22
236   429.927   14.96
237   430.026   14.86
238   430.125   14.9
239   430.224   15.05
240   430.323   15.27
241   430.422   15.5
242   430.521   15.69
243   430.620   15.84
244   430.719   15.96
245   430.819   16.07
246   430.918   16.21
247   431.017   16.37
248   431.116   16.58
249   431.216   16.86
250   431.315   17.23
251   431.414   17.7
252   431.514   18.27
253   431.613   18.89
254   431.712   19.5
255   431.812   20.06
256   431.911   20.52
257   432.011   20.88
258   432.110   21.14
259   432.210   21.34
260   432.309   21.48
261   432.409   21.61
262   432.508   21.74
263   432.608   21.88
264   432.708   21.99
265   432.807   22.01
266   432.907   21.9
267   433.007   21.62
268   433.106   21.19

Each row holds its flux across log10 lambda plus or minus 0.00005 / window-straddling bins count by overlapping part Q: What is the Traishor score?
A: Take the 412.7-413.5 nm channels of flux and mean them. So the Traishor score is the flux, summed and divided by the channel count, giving 16.7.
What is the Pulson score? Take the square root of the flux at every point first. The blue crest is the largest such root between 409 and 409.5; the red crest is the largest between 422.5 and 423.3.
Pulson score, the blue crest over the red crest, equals 1.02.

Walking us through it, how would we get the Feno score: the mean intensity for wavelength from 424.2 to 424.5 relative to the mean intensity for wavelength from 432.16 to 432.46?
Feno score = 0.96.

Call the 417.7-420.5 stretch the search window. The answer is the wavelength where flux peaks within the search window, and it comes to 419.174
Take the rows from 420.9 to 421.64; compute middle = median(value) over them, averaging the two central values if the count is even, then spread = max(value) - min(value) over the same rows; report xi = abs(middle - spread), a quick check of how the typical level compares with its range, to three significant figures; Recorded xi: 17.8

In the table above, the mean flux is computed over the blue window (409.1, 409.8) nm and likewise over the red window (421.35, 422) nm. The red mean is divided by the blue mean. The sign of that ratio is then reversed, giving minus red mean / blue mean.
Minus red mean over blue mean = -1.02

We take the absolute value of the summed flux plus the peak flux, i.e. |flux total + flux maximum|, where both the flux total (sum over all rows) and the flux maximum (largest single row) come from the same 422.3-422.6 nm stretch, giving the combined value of 76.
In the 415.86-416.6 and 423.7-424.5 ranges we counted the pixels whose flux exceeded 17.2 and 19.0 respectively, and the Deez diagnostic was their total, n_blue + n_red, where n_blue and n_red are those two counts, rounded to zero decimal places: 15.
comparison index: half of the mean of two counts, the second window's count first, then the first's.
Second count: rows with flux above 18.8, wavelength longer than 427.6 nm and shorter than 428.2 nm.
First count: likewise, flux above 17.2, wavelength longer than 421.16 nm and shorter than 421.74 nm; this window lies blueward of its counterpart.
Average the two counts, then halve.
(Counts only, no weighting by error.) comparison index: 3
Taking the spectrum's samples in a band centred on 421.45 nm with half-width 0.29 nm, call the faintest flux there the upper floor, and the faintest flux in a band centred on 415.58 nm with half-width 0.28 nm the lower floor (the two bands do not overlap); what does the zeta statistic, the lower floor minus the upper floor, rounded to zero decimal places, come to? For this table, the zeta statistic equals -1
